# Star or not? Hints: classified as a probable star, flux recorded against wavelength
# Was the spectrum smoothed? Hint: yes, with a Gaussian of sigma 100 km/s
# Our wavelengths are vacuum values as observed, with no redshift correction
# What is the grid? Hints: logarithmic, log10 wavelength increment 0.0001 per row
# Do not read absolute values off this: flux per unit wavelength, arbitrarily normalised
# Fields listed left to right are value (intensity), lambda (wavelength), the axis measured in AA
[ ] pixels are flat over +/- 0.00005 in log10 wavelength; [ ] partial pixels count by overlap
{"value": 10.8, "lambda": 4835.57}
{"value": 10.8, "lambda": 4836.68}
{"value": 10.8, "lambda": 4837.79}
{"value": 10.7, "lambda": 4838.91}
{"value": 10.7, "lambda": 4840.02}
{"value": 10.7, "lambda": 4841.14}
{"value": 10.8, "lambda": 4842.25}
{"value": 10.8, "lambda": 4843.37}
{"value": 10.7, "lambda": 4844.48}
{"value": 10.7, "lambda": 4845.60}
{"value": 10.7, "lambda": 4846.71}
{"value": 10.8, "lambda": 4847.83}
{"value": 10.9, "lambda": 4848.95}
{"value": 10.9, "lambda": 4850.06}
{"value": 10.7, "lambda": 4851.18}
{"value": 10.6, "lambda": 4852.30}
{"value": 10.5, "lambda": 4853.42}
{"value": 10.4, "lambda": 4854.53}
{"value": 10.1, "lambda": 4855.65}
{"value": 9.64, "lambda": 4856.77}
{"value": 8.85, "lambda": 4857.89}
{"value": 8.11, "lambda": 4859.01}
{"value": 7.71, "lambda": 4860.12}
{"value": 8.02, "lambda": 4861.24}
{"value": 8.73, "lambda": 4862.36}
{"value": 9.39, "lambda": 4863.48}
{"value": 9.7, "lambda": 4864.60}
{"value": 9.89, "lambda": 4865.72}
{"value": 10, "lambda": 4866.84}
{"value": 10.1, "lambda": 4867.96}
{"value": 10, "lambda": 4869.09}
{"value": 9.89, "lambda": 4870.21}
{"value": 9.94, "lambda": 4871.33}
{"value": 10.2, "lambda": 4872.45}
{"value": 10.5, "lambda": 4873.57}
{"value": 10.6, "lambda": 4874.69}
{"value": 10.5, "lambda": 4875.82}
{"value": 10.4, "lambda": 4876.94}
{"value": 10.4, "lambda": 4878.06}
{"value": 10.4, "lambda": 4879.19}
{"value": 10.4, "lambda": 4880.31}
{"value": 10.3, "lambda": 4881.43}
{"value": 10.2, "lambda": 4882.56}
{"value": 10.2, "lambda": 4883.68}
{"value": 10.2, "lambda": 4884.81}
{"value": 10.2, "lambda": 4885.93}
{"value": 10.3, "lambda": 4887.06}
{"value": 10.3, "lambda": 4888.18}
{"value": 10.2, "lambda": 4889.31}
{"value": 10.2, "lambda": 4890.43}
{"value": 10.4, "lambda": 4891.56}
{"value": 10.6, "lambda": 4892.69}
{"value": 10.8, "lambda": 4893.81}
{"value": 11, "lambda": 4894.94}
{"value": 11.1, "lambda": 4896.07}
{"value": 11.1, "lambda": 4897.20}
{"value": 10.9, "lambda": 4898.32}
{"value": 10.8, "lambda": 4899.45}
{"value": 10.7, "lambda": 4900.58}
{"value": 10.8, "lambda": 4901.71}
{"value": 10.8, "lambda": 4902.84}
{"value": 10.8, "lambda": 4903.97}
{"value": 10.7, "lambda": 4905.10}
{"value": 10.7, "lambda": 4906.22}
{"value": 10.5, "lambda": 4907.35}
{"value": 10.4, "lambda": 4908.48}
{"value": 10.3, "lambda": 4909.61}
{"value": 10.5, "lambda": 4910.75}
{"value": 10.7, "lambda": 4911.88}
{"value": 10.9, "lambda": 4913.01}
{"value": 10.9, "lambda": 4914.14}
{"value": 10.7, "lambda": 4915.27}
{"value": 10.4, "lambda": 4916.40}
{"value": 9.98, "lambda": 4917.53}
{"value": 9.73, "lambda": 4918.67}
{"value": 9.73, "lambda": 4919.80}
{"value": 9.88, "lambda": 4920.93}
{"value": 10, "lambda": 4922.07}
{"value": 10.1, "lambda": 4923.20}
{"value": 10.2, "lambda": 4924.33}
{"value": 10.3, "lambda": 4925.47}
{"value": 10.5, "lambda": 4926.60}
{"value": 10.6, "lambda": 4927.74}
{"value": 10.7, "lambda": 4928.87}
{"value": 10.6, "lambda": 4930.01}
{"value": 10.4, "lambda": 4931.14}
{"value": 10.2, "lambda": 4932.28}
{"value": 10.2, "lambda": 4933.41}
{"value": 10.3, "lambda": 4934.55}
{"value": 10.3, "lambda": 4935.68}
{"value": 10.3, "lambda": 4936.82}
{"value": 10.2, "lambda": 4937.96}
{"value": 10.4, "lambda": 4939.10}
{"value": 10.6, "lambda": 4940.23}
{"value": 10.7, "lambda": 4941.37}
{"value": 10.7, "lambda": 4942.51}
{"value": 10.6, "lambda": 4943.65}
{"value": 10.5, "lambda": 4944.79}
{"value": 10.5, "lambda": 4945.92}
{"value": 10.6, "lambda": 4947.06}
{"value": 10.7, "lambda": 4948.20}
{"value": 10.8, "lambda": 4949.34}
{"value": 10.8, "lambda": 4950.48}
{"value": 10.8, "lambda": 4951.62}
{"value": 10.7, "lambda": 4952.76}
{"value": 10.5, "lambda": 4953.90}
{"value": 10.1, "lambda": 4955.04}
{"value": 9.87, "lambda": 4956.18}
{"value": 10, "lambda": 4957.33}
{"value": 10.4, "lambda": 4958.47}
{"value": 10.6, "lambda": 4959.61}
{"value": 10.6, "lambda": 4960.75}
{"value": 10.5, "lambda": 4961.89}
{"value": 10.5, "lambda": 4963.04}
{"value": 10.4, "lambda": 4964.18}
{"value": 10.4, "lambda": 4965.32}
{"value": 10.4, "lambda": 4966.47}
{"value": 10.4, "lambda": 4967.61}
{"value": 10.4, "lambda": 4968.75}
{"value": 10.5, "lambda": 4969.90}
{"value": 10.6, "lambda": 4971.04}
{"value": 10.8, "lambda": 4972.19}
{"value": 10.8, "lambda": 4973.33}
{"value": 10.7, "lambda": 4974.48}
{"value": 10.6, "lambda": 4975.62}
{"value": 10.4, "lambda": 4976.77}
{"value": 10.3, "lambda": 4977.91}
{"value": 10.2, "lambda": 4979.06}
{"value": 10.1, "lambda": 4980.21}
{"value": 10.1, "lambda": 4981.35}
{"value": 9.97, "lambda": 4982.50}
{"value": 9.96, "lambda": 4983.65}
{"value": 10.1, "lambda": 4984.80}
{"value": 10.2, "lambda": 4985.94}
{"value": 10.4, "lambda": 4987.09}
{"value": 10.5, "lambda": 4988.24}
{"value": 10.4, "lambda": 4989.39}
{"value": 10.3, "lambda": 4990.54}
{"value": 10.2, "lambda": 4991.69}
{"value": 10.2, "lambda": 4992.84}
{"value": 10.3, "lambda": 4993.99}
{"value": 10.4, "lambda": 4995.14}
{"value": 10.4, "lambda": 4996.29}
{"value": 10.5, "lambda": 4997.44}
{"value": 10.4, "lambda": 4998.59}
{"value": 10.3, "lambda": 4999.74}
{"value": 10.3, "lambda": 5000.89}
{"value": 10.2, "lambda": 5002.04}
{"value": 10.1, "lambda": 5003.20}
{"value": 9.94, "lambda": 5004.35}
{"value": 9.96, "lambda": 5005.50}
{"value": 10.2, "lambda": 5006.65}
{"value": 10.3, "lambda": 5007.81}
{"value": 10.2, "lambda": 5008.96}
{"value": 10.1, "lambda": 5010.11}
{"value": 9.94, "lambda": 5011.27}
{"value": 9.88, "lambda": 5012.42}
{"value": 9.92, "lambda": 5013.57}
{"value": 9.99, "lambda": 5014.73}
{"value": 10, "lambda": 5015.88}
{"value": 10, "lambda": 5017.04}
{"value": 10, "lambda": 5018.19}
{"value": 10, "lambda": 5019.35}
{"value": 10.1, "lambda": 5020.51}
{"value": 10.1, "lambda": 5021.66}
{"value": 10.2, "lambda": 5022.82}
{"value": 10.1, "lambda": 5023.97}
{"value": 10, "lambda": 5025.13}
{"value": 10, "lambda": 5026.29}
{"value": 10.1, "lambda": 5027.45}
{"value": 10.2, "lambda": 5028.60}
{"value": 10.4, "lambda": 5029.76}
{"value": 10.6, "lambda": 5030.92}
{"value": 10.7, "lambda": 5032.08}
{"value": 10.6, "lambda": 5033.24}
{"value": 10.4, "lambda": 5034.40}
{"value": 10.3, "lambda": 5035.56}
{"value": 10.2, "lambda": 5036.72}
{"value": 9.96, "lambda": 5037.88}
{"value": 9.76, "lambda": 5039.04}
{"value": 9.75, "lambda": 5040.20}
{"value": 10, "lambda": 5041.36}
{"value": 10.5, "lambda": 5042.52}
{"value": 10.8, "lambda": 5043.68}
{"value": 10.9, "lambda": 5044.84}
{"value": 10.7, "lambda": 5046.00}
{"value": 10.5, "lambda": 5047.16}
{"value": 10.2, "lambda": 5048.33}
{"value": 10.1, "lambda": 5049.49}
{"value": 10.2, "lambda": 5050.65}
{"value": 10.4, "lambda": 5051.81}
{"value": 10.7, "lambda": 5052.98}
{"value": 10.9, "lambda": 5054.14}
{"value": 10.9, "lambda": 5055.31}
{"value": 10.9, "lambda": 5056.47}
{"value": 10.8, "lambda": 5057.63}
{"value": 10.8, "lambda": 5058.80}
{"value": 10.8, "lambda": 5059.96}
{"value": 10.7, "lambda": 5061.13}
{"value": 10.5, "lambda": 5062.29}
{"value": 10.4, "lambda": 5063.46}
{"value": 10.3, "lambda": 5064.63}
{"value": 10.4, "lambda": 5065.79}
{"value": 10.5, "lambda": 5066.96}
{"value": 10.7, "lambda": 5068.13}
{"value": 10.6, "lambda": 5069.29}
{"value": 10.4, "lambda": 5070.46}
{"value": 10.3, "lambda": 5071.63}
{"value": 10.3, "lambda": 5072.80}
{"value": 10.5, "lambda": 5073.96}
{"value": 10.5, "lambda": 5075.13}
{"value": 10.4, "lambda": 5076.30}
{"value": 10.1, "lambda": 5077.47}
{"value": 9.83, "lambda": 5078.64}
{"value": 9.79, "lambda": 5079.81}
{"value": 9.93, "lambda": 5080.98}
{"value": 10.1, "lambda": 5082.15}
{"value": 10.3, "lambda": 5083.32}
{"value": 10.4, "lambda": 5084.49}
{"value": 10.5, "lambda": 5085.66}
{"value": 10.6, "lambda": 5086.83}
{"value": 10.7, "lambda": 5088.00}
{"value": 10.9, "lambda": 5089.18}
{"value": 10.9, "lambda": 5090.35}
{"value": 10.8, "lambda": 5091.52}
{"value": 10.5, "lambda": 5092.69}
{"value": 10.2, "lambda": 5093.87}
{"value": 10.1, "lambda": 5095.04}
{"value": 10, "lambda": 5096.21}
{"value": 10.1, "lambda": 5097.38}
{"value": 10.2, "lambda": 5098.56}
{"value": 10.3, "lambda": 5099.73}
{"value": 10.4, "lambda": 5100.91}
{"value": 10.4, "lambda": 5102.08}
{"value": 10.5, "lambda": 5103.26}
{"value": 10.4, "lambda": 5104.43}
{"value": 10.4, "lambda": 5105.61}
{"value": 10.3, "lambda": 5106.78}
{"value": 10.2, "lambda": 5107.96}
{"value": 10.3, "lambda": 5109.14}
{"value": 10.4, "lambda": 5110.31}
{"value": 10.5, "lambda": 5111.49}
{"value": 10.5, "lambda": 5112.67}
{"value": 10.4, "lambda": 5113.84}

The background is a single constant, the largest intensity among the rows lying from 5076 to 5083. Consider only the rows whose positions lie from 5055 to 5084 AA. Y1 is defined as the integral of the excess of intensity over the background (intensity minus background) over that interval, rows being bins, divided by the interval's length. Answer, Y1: 0.03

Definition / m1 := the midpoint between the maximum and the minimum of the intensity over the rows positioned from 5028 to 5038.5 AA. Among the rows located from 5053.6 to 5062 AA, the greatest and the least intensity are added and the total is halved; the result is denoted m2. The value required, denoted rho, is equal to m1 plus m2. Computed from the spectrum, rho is 21.1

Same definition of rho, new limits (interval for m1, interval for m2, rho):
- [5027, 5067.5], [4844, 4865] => 19.6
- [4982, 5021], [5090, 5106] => 20.6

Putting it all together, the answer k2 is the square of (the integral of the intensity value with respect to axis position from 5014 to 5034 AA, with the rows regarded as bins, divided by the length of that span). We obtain 104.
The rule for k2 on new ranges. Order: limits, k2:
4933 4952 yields 111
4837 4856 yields 114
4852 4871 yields 90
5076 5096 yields 107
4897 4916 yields 115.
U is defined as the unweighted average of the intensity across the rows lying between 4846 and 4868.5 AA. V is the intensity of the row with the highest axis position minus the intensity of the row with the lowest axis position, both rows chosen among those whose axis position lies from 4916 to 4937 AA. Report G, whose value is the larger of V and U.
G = 9.8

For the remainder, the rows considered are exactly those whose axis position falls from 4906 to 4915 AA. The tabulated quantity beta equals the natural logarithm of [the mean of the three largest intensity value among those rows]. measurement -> 2.38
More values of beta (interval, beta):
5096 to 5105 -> 2.35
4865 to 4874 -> 2.33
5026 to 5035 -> 2.36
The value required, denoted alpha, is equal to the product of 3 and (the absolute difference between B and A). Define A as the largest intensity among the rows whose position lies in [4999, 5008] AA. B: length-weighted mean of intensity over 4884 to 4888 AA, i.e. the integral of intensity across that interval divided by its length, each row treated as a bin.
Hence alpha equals 0.2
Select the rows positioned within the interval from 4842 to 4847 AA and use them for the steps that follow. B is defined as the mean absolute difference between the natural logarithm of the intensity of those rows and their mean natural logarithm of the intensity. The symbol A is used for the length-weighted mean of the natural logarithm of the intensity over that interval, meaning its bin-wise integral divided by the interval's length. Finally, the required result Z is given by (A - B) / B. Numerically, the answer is 531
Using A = 2.37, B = 0.004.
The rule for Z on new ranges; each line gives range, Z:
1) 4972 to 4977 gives 195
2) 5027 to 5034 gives 121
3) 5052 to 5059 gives 385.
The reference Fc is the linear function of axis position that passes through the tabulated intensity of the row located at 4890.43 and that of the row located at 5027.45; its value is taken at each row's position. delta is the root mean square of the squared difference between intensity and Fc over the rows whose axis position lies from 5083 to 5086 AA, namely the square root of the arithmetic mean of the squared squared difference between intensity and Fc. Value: 0.14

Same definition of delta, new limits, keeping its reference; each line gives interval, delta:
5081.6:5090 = 0.34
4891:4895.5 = 0.38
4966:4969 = 0.07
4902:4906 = 0.34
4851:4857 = 0.18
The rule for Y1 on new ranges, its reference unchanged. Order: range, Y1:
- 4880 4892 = -0.14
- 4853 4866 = -1.17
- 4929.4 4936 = -0.06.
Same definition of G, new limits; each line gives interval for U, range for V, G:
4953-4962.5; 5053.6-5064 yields 10.3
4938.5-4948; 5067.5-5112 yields 10.6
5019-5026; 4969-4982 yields 10.1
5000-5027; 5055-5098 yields 10.1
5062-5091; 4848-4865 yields 10.4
